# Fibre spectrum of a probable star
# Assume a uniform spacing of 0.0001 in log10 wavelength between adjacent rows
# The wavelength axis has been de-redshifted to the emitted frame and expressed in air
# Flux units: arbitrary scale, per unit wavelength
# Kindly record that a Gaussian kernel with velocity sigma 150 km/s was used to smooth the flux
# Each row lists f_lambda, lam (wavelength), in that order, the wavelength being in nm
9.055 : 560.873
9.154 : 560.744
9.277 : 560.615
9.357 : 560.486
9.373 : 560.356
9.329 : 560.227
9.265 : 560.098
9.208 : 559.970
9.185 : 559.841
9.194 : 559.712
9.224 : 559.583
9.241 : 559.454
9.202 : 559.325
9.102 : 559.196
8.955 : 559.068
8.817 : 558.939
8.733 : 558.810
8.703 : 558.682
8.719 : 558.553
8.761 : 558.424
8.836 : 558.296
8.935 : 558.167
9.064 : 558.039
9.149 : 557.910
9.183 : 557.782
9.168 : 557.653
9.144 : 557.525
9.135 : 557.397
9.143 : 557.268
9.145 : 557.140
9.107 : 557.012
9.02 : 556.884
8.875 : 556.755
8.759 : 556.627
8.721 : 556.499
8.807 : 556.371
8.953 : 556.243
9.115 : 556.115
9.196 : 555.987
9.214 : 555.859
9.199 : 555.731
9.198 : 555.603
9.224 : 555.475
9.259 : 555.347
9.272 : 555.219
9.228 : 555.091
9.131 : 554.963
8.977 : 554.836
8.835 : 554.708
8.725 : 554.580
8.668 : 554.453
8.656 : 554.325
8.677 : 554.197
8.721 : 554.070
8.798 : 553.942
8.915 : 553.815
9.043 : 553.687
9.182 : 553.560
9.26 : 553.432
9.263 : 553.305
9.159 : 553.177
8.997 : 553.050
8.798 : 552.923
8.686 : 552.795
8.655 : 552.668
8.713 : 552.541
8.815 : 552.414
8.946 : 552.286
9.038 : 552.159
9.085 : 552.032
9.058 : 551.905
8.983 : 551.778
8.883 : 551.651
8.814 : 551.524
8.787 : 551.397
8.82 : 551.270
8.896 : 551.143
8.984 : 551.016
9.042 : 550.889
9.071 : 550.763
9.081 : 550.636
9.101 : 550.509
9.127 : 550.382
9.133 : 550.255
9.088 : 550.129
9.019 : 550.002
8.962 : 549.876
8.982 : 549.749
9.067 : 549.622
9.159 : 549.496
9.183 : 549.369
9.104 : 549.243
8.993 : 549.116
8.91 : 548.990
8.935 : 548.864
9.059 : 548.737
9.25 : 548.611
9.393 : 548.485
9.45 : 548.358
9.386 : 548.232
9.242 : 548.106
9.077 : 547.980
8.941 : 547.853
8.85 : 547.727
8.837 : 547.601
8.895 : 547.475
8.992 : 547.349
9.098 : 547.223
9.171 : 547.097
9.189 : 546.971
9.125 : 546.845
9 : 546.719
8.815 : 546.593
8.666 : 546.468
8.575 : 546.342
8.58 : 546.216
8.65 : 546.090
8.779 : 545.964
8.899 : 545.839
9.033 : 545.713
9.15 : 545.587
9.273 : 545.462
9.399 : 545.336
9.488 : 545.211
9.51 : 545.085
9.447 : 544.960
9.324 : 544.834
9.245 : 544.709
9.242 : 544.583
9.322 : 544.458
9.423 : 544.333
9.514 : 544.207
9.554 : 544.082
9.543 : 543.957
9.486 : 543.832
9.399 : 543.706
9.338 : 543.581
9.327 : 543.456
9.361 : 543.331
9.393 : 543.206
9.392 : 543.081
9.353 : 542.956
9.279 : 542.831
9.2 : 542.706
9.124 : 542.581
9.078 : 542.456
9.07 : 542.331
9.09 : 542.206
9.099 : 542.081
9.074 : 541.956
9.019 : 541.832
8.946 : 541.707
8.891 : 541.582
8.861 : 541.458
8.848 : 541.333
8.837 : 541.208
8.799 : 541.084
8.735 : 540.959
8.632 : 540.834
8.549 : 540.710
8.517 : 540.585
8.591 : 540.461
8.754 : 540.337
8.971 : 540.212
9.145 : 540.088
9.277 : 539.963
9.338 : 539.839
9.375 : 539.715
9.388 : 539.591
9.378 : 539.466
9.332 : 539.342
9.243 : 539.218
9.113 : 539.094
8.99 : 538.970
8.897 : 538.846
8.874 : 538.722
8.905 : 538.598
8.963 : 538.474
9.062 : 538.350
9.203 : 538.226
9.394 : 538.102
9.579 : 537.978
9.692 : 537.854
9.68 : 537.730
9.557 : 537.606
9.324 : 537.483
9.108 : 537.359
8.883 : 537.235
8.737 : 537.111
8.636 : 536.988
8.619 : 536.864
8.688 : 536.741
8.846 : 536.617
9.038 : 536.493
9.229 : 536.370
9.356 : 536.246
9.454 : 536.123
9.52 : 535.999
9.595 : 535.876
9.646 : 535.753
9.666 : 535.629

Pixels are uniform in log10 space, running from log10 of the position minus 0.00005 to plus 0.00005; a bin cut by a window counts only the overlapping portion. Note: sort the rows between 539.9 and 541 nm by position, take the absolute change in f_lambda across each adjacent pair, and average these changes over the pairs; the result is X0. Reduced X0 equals 0.122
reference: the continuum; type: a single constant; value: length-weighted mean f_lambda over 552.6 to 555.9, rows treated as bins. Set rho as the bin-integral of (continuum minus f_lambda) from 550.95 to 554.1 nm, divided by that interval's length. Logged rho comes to 0.05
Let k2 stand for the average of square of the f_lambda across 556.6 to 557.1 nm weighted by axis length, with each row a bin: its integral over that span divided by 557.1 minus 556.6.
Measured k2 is 80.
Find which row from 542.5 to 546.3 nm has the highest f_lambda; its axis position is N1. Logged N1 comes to 544.082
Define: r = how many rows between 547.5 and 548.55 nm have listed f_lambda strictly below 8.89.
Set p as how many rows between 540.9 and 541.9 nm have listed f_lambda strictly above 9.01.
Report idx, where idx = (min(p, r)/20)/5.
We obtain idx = 0.010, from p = 1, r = 2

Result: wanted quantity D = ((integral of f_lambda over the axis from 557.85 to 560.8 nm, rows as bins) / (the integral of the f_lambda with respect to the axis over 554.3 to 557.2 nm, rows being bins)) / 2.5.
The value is 0.410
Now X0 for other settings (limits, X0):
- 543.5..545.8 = 0.075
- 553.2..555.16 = 0.084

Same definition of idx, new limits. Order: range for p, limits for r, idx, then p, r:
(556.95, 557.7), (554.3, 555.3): 0.040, 6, 4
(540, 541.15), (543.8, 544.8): 0.000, 1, 0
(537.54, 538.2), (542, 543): 0.000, 5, 0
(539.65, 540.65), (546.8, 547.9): 0.020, 4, 2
